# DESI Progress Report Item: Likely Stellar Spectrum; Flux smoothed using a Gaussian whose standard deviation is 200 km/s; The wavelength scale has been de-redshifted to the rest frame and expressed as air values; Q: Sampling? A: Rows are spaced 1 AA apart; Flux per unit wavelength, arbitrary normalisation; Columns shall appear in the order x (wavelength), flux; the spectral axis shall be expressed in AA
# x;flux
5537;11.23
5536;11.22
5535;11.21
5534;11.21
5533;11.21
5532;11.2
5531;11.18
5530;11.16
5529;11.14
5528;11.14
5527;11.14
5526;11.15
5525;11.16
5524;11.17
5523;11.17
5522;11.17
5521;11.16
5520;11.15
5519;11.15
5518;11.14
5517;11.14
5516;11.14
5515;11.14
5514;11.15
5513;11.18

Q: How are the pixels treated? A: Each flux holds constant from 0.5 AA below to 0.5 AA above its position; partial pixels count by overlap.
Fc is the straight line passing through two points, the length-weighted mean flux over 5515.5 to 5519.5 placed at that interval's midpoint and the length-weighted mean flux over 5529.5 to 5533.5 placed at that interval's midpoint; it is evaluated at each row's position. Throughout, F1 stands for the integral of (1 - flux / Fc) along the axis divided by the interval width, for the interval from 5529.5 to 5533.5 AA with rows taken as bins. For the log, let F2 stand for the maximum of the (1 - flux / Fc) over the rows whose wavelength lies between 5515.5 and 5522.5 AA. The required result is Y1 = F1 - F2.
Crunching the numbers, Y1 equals 0.000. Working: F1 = 0.0000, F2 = 0.0004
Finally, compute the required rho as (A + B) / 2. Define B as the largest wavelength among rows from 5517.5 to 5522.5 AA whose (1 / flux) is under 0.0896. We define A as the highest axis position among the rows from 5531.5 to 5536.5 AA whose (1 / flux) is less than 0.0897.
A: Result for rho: 5529 AA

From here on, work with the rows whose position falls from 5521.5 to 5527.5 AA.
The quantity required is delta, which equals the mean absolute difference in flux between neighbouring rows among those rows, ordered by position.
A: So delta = 0.0060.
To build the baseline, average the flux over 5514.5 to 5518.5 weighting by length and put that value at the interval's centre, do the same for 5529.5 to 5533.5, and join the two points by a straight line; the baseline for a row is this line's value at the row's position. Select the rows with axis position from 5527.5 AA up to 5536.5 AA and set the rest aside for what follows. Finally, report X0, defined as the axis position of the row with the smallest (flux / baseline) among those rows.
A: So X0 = 5529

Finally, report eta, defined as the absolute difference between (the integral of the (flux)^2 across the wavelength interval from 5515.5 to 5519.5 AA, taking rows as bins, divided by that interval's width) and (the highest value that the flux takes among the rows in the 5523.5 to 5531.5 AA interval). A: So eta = 113.0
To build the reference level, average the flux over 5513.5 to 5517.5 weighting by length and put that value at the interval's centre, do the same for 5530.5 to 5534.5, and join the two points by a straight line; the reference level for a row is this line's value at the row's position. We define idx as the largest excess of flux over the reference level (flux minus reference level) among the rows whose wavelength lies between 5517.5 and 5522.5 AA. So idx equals 0.0055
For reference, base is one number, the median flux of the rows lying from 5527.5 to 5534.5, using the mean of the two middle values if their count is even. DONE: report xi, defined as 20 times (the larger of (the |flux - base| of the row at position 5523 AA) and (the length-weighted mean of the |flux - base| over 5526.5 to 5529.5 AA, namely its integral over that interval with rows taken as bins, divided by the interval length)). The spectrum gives 0.80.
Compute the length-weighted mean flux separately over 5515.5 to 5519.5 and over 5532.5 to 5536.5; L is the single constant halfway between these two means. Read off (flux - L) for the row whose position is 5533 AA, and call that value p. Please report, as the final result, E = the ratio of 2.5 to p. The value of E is 77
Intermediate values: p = 0.03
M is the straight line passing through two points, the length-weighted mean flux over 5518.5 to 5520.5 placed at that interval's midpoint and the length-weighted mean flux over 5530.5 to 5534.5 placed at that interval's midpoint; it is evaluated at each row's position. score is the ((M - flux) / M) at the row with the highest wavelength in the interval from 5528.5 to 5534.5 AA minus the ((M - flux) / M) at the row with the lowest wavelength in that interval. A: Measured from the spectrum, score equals -0.0045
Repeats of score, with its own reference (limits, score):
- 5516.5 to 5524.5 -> -0.0003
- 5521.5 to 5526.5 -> 0.0032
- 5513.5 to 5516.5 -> 0.0016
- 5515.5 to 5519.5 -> 0.0001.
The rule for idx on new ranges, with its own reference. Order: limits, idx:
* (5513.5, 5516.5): 0.0126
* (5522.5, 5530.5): 0.0021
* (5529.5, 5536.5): 0.0083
